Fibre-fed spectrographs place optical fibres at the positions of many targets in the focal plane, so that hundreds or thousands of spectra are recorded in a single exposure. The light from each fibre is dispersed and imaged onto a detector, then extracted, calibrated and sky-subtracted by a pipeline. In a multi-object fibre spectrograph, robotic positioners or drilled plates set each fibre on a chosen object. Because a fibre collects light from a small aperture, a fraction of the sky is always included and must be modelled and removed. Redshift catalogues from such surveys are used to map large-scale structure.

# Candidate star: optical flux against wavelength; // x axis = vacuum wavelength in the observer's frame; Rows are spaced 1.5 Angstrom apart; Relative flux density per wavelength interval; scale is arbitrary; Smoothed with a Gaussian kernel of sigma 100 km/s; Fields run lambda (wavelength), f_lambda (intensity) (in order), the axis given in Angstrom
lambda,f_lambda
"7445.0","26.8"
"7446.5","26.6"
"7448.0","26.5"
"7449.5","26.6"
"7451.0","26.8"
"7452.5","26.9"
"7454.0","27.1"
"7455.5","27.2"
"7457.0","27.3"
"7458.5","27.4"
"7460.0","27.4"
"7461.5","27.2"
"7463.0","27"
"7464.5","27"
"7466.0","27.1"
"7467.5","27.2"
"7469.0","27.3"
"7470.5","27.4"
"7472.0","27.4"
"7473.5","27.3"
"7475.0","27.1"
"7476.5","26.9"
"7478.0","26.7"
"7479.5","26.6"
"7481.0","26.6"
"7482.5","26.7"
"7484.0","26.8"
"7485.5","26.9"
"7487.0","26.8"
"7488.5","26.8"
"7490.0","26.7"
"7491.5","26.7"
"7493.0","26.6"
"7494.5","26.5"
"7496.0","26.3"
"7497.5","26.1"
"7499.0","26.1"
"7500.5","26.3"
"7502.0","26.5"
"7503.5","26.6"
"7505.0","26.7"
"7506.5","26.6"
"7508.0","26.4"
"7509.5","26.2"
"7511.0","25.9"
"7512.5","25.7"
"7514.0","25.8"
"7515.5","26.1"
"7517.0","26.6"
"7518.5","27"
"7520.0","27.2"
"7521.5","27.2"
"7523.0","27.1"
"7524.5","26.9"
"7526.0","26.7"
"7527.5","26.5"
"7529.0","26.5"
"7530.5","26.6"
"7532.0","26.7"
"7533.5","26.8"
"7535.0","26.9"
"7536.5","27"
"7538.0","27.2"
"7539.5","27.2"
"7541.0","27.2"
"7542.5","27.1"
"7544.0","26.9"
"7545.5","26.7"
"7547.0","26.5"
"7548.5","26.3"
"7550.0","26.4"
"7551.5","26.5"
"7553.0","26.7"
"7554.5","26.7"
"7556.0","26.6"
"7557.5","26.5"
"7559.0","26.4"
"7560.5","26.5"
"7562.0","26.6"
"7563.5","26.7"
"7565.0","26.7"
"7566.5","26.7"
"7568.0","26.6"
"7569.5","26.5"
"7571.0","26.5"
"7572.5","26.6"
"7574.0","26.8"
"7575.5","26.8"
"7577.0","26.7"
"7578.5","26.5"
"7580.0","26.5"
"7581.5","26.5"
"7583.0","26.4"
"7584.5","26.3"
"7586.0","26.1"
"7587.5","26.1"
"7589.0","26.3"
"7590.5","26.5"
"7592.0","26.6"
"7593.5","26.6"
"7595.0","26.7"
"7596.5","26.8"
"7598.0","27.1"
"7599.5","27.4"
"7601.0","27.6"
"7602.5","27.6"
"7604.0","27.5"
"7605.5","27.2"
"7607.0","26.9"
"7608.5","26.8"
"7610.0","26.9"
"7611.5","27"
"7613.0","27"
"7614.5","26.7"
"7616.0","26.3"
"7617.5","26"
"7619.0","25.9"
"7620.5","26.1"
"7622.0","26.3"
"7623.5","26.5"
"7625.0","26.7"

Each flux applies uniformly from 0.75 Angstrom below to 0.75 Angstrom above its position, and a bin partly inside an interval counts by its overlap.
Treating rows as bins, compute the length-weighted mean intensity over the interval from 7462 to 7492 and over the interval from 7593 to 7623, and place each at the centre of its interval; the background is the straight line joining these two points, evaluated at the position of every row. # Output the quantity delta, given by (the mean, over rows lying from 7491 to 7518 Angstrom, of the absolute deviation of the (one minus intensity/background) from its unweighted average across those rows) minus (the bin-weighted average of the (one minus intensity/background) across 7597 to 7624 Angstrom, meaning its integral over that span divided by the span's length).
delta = 0.0099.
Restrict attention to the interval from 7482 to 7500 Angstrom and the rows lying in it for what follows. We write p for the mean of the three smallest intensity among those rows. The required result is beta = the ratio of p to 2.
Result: 13.1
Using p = 26.2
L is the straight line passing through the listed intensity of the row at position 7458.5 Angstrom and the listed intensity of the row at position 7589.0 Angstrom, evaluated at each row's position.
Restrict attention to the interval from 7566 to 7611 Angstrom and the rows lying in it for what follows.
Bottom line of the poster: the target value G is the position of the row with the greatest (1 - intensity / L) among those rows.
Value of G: 7586.0 Angstrom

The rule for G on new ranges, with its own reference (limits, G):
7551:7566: 7559.0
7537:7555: 7548.5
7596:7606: 7596.5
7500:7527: 7512.5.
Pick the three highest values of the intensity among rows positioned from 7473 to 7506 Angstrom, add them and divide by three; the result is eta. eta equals 27.1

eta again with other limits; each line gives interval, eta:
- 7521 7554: 27.2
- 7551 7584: 26.8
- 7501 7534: 27.2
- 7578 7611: 27.6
